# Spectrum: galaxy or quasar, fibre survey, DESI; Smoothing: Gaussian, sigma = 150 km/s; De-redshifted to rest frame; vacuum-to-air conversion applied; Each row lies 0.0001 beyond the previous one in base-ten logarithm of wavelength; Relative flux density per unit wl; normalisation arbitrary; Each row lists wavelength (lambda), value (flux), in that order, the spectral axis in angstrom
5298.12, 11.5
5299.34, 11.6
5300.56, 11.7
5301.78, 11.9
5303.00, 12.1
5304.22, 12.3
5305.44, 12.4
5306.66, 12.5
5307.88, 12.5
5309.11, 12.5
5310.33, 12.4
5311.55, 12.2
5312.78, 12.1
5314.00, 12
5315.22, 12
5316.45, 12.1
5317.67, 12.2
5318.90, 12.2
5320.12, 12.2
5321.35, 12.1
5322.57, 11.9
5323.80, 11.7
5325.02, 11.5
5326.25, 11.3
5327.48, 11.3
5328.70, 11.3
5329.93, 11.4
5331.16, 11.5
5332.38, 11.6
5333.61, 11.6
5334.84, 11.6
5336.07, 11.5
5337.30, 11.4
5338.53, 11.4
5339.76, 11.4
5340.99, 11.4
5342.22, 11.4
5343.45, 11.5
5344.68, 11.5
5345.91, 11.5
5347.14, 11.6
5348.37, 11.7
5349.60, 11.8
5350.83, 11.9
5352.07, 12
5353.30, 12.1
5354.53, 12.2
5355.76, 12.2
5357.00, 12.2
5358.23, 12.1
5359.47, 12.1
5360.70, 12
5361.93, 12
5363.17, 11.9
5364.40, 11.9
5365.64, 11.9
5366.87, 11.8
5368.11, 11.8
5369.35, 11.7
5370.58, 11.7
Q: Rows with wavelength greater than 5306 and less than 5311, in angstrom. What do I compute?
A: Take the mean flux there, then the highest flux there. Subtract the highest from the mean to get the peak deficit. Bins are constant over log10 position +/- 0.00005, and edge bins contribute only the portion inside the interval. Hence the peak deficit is -0.03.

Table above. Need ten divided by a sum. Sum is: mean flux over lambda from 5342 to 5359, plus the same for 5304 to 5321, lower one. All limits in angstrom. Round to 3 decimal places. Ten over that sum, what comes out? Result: 0.415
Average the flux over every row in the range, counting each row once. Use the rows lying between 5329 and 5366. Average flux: 11.7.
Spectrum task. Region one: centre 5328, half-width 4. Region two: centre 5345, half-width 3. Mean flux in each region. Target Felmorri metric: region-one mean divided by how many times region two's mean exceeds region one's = 11.3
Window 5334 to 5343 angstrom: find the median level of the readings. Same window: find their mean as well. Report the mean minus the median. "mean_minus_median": 0.04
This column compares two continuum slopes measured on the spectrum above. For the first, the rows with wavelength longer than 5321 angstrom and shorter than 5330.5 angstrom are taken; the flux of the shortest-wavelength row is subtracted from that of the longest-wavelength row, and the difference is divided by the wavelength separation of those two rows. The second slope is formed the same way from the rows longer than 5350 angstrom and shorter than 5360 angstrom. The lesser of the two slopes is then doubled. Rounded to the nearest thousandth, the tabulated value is -0.163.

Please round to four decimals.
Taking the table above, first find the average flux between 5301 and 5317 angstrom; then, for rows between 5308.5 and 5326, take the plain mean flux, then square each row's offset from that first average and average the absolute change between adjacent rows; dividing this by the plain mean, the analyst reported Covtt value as 0.0045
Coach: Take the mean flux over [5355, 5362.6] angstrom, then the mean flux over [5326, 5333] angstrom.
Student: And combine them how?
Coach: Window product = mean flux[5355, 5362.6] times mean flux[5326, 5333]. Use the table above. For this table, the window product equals 138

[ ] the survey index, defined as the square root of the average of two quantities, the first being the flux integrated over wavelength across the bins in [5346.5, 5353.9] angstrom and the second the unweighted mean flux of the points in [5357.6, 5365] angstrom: 7.06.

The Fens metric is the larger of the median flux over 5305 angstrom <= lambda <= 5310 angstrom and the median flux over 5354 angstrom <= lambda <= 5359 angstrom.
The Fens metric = 12.5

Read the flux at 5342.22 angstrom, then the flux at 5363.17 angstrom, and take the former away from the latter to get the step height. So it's 0.50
